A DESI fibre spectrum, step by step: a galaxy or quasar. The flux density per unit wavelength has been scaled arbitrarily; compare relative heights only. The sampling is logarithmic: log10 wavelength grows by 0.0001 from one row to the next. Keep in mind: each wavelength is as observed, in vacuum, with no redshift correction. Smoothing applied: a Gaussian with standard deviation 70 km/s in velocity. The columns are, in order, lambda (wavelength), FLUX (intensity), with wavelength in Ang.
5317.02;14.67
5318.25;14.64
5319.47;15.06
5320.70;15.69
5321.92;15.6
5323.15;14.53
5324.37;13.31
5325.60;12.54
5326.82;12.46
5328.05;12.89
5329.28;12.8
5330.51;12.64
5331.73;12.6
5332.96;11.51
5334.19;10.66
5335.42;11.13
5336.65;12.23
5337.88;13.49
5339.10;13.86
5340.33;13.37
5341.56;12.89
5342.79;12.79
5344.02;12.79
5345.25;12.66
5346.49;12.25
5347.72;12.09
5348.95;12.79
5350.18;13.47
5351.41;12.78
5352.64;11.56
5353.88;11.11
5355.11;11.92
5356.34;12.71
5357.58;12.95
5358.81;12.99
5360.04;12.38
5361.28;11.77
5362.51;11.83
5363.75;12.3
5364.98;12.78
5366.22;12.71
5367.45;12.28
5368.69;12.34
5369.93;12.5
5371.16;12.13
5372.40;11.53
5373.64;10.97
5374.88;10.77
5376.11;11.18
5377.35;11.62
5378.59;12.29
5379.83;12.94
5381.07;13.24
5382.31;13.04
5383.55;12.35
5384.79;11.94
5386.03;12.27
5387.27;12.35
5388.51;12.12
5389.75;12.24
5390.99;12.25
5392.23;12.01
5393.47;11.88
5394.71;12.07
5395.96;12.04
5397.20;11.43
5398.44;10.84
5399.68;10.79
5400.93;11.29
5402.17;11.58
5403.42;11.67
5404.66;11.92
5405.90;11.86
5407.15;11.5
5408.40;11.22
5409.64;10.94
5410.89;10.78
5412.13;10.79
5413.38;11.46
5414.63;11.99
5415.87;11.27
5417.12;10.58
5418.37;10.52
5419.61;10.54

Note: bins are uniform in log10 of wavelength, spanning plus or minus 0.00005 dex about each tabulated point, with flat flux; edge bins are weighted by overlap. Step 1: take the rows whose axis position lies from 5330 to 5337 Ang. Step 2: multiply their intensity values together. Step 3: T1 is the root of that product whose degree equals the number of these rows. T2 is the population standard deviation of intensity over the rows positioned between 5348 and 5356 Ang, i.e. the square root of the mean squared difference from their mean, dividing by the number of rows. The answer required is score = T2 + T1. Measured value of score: 12.6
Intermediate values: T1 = 11.8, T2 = 0.81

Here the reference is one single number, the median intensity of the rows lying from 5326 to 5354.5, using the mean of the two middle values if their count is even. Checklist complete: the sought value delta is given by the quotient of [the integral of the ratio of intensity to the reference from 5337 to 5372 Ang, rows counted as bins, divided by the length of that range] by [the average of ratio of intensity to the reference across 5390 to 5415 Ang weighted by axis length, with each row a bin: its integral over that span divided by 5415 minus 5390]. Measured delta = 1.09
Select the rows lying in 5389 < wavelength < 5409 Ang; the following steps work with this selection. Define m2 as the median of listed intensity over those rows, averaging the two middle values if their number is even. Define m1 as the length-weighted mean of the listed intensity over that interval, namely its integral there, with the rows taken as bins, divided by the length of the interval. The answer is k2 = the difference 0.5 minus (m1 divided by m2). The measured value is -0.491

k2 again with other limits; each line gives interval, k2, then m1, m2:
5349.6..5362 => -0.485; 12.4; 12.5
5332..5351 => -0.480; 12.5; 12.8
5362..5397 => -0.491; 12.1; 12.2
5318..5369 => -0.505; 12.8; 12.7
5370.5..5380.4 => -0.509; 11.7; 11.6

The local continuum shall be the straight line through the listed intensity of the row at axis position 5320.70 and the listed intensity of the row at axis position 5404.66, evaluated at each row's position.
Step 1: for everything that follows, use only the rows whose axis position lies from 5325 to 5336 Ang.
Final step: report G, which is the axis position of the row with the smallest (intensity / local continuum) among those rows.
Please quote 5334.19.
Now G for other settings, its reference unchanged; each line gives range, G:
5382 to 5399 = 5398.44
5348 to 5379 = 5353.88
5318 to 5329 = 5326.82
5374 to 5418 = 5374.88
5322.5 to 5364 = 5334.19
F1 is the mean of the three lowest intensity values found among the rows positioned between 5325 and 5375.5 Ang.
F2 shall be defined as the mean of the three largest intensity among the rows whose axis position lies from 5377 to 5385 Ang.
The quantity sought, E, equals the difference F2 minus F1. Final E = 2.3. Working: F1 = 10.8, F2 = 13.1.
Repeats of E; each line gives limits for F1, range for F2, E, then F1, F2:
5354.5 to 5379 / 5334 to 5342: 2.6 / 11.0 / 13.6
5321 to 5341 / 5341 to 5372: 2.0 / 11.1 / 13.1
